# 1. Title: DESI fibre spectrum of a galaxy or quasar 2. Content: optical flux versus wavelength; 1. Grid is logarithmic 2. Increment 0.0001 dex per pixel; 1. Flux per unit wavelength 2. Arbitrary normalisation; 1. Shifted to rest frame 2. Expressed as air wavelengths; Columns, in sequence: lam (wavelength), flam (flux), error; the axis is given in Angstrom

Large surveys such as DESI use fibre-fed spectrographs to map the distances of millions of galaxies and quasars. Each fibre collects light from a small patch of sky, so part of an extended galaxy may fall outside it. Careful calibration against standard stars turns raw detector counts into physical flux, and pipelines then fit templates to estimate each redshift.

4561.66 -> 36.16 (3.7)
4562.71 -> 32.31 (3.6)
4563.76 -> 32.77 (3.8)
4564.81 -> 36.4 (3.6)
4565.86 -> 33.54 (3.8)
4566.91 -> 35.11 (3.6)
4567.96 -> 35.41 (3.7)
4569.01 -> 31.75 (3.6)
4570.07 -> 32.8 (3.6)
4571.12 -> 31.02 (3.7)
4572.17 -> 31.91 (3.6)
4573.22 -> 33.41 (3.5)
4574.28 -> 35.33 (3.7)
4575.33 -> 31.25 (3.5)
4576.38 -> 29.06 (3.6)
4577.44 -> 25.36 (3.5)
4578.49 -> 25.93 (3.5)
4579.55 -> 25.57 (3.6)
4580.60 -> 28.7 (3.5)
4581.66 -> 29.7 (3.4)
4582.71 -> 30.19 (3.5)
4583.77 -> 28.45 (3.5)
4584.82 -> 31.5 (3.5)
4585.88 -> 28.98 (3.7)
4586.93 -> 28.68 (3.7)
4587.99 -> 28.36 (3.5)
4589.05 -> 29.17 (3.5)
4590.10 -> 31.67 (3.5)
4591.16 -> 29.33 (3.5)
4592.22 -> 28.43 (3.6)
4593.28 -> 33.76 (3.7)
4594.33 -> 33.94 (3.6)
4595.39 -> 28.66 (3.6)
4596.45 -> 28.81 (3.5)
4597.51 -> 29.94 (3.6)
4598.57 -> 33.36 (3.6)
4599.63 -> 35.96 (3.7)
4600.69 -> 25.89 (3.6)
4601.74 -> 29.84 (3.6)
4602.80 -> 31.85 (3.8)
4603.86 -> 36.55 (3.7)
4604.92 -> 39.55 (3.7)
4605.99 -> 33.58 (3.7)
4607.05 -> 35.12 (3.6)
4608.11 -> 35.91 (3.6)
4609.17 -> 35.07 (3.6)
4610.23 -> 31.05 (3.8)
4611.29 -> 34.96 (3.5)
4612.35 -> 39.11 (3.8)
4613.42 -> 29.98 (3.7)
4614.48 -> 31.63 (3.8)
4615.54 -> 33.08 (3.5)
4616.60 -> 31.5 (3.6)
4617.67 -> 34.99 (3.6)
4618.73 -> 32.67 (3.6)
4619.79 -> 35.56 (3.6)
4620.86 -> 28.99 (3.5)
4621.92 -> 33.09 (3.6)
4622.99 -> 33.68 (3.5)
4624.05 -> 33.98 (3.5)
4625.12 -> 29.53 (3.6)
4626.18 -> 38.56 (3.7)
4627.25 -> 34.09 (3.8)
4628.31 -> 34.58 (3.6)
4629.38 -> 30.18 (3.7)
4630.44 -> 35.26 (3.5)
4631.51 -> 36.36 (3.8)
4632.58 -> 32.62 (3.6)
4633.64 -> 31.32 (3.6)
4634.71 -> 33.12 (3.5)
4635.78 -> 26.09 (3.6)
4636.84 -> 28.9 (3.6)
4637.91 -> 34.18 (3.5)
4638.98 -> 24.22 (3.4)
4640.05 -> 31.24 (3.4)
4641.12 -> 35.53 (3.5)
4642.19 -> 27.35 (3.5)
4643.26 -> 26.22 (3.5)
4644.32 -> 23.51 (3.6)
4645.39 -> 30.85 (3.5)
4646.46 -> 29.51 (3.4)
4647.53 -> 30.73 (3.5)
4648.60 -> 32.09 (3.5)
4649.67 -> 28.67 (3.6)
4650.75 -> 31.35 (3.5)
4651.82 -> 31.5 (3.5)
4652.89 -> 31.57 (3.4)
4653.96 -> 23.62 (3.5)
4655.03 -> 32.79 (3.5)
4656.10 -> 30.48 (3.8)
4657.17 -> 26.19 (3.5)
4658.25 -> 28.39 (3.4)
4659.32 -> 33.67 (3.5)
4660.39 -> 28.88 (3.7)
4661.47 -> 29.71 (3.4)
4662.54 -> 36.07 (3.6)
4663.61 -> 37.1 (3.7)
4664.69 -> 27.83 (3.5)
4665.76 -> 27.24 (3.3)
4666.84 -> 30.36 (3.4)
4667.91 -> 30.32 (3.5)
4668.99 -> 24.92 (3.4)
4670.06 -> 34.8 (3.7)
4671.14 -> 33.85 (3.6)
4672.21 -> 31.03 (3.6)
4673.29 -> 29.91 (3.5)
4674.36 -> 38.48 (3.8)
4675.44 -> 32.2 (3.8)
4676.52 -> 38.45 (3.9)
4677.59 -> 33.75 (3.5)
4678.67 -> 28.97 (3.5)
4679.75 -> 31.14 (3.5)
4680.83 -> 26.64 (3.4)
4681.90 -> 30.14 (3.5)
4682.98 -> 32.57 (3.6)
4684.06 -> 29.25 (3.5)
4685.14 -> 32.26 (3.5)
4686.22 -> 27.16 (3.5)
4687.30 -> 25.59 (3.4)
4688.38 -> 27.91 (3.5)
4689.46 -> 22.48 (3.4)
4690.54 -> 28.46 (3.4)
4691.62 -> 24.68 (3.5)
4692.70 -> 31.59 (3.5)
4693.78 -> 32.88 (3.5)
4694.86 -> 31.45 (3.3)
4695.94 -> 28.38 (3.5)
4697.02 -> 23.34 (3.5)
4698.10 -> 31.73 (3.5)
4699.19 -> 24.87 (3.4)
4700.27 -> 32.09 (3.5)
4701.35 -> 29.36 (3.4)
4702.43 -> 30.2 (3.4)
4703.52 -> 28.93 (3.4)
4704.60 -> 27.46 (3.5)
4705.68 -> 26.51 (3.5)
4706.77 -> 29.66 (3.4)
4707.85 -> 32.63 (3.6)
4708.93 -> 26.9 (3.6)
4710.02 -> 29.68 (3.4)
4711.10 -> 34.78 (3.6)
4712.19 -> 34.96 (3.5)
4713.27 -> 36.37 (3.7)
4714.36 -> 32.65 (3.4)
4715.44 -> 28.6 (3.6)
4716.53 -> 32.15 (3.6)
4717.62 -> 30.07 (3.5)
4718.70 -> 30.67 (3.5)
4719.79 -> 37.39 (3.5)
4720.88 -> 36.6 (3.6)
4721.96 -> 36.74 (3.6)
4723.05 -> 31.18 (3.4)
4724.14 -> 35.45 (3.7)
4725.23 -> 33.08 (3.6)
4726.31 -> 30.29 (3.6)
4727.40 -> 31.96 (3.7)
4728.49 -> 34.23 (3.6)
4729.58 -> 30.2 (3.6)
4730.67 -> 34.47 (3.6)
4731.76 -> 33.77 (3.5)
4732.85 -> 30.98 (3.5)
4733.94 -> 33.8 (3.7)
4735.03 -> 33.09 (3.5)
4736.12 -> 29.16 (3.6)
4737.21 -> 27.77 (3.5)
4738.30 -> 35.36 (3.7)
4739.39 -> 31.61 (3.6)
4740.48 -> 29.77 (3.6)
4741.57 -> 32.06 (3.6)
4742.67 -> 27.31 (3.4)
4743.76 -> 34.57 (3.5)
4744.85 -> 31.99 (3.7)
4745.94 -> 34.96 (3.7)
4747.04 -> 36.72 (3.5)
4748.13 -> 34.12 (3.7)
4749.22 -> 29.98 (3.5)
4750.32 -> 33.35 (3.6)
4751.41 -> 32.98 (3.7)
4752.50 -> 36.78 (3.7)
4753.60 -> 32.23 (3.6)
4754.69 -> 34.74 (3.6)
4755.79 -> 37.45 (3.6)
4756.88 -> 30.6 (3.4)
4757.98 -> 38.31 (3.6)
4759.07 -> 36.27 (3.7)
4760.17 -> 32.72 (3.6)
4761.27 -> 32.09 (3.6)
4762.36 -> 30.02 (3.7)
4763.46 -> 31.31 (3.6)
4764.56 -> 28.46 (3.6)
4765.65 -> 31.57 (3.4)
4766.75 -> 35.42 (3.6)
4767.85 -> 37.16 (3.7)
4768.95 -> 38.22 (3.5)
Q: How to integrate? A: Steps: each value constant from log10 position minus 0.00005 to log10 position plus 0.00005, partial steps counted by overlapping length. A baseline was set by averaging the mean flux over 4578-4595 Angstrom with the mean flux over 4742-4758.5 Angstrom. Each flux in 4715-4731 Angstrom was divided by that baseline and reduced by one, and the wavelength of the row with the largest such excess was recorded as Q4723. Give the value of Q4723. 4719.79 Angstrom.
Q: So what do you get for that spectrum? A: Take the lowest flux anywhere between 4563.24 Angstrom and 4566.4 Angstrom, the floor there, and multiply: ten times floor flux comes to 328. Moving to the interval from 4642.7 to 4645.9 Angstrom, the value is 235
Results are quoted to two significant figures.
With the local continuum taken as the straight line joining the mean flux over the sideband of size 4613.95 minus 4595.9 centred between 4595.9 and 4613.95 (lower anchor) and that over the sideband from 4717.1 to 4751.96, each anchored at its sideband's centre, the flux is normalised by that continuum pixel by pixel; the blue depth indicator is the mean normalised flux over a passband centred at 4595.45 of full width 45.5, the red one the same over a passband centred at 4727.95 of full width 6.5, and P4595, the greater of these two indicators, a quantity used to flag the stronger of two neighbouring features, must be 0.99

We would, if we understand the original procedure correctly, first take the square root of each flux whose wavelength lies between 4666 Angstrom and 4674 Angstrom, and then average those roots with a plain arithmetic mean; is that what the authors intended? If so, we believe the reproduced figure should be 5.54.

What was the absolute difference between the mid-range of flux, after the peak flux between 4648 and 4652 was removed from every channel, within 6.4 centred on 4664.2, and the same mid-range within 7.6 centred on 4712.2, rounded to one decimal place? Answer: 0.5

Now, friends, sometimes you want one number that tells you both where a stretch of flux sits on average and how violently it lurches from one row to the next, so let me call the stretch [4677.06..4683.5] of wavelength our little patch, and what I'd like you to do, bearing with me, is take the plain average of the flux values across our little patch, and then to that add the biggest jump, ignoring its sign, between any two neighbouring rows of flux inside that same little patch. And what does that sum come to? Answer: 35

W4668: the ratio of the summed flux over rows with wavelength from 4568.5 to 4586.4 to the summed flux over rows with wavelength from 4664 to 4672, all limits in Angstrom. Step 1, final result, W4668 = 2.44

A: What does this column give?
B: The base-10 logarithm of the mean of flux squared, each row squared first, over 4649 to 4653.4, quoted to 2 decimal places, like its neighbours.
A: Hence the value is 2.98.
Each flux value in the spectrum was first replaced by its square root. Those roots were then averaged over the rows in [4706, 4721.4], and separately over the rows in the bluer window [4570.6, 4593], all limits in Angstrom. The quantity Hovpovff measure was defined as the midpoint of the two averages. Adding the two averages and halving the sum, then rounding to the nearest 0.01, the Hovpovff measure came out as 5.56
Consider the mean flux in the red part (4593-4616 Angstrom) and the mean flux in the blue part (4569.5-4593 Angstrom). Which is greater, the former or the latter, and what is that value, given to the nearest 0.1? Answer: 33.1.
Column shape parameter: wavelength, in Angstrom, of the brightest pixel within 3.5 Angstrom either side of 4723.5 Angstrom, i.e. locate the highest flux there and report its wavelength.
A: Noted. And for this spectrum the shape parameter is 4721.96 Angstrom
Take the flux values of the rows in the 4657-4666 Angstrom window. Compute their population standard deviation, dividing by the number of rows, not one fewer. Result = 3.8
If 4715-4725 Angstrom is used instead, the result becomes 3.1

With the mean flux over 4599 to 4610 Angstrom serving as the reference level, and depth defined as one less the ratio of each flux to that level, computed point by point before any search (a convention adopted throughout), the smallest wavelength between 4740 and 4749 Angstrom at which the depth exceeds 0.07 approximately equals 4740.48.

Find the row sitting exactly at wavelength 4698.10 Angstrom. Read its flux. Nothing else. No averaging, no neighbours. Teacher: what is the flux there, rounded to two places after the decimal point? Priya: 31.73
